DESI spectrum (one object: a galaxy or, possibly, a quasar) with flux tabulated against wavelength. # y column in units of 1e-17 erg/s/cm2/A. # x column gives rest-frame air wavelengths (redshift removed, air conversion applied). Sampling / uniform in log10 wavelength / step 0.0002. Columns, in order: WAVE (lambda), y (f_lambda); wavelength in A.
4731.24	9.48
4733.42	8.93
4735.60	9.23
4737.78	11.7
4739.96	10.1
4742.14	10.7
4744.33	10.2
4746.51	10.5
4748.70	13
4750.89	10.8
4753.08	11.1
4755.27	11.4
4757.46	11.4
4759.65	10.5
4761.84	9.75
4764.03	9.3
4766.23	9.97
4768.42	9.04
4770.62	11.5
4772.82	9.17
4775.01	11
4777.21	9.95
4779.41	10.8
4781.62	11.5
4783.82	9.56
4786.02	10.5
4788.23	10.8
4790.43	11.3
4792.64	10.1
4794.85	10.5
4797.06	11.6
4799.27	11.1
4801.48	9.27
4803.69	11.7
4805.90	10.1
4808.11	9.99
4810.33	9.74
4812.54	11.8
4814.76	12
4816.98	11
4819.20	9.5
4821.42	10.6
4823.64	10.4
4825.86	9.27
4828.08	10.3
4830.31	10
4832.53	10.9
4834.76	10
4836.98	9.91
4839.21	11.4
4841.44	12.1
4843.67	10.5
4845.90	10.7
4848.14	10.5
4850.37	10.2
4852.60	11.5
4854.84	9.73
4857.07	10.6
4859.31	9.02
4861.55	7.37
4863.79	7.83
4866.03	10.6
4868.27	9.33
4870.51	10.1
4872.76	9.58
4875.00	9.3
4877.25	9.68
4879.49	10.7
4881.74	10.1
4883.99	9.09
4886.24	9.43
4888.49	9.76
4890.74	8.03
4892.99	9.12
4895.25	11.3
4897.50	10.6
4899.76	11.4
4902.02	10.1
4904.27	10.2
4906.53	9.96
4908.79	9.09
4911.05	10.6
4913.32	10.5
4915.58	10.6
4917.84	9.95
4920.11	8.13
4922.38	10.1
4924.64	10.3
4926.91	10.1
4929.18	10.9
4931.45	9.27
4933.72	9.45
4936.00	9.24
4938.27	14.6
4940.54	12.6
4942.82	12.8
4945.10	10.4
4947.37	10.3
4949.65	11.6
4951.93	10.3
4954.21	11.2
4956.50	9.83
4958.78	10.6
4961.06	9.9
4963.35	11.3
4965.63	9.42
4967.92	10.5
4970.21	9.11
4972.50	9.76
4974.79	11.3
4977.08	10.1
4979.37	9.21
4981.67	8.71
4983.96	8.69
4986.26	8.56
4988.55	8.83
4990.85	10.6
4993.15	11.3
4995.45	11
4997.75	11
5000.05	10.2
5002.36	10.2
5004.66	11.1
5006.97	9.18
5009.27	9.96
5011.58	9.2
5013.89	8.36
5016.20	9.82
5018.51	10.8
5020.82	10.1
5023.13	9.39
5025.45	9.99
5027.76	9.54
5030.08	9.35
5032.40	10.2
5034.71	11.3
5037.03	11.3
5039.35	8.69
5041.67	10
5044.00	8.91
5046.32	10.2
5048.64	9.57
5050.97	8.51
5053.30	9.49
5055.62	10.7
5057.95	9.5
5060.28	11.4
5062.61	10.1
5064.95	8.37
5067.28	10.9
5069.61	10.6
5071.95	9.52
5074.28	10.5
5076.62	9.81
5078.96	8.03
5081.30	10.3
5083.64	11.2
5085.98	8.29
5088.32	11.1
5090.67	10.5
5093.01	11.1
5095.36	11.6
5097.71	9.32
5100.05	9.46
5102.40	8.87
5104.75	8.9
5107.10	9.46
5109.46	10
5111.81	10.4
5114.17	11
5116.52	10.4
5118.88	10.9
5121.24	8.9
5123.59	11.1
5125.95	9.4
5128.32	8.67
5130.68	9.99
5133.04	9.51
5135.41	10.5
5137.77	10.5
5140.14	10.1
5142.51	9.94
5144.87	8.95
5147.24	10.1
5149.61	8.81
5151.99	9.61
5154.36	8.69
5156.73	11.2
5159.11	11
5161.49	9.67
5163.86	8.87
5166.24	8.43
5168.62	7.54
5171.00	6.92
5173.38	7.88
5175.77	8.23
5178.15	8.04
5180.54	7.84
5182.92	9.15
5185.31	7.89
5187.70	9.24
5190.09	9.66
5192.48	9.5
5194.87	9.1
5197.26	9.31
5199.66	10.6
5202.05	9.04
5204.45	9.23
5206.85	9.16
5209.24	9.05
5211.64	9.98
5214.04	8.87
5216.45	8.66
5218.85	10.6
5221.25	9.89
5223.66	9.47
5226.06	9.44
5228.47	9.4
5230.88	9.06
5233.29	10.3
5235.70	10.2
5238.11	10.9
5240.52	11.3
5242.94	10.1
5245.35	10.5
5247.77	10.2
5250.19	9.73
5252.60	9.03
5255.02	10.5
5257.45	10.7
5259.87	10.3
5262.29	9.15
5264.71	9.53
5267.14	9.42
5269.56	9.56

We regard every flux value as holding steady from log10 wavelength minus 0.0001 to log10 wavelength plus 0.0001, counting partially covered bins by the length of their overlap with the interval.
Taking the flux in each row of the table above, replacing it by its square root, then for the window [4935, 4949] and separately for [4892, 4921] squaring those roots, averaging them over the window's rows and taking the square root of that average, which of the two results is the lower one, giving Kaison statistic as 3.18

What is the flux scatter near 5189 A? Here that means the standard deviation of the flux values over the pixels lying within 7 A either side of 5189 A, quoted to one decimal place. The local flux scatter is 0.6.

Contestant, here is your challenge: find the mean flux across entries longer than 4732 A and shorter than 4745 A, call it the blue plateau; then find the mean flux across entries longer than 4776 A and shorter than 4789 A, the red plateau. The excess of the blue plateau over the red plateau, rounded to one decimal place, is -0.4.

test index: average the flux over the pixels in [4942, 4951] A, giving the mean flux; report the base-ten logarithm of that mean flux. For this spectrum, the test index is 1.05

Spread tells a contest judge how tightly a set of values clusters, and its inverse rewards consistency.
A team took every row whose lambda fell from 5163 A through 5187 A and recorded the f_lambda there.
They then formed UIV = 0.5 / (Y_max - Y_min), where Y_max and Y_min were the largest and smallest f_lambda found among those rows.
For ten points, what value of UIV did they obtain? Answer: 0.224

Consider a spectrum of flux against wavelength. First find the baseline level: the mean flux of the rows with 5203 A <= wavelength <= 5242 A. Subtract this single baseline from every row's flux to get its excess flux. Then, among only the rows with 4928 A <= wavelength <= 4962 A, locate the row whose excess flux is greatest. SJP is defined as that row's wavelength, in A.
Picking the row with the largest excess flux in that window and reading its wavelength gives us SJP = 4938.27 A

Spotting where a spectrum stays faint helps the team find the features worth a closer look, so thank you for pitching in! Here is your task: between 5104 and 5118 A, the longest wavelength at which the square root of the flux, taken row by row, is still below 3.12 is 5107.10 A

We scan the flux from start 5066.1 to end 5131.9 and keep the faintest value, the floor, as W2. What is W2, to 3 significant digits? 8.03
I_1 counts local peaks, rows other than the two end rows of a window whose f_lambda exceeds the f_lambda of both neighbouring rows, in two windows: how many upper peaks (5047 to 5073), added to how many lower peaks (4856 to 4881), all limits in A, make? 5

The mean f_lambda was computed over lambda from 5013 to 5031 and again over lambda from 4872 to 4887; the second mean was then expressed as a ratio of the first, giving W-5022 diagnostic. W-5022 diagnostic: 1.00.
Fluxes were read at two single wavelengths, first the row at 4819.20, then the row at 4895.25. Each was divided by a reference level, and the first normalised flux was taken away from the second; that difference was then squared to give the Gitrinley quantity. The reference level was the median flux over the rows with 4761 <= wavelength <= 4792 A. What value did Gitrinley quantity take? 0.031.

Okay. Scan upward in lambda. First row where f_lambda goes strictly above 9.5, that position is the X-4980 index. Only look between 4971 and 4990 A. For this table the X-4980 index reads 4972.50 A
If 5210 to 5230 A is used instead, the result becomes 5211.64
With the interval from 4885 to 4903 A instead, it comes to 4888.49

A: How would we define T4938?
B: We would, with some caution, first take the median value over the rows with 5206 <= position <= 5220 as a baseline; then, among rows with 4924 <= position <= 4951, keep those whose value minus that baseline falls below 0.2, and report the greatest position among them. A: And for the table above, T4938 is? 4936.00 A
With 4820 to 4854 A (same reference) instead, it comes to 4825.86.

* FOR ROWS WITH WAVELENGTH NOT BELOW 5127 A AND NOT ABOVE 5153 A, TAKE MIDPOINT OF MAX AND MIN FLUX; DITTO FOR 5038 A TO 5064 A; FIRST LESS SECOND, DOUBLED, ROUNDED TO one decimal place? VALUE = -0.7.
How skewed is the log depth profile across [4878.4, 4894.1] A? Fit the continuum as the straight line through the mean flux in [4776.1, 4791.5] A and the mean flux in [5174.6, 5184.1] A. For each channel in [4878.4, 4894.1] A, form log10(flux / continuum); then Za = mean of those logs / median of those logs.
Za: 1.0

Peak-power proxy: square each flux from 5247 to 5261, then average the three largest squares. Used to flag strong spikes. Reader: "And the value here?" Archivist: 110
